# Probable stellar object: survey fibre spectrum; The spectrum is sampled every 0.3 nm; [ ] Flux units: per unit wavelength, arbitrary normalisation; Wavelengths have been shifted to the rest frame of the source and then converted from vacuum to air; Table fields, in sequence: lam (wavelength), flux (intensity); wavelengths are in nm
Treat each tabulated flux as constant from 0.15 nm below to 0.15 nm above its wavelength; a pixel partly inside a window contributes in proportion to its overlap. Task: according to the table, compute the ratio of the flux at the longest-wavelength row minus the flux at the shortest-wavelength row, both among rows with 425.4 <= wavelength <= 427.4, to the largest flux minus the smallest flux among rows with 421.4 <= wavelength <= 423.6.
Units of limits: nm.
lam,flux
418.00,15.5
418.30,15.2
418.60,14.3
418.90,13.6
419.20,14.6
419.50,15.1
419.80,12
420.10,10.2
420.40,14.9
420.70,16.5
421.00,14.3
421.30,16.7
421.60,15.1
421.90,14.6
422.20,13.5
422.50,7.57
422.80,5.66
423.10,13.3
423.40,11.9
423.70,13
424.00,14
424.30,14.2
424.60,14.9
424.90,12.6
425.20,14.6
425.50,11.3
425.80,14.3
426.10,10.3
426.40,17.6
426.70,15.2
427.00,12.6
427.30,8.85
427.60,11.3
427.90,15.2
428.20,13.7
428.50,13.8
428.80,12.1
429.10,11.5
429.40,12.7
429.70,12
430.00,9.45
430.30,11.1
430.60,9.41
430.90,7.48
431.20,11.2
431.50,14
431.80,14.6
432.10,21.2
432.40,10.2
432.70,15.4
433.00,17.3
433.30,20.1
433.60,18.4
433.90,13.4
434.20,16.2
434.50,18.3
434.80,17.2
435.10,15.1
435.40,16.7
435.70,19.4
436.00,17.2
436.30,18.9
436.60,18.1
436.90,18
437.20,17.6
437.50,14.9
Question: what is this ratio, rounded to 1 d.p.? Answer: -0.3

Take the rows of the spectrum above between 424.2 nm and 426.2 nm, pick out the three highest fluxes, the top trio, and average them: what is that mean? 15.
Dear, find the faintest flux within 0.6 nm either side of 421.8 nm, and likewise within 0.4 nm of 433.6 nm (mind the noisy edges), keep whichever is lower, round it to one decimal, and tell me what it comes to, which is 13.4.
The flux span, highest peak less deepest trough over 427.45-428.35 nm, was 4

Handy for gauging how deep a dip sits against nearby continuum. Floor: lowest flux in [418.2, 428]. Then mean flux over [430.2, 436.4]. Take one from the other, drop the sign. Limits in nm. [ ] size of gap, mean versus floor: 9.7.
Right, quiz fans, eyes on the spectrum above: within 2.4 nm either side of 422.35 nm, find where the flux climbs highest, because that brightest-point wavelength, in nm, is 421.30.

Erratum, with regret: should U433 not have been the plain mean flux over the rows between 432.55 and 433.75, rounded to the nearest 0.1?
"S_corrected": 17.8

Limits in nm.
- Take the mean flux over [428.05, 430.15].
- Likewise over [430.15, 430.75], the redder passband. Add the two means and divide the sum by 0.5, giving 45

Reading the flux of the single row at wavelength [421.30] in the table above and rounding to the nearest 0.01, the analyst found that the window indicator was 16.70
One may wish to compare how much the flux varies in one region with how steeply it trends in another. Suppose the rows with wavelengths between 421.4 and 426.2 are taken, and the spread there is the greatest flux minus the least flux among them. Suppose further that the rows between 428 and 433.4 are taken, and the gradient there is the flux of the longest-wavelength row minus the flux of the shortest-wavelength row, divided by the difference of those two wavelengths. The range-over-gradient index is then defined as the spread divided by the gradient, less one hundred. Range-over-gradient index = -92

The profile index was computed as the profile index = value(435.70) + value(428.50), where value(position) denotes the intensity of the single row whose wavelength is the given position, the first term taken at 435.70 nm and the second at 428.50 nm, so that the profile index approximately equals 33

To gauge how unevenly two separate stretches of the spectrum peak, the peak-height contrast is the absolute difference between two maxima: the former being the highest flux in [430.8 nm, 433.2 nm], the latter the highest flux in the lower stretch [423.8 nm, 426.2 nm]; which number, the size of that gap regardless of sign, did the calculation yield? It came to 6.3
